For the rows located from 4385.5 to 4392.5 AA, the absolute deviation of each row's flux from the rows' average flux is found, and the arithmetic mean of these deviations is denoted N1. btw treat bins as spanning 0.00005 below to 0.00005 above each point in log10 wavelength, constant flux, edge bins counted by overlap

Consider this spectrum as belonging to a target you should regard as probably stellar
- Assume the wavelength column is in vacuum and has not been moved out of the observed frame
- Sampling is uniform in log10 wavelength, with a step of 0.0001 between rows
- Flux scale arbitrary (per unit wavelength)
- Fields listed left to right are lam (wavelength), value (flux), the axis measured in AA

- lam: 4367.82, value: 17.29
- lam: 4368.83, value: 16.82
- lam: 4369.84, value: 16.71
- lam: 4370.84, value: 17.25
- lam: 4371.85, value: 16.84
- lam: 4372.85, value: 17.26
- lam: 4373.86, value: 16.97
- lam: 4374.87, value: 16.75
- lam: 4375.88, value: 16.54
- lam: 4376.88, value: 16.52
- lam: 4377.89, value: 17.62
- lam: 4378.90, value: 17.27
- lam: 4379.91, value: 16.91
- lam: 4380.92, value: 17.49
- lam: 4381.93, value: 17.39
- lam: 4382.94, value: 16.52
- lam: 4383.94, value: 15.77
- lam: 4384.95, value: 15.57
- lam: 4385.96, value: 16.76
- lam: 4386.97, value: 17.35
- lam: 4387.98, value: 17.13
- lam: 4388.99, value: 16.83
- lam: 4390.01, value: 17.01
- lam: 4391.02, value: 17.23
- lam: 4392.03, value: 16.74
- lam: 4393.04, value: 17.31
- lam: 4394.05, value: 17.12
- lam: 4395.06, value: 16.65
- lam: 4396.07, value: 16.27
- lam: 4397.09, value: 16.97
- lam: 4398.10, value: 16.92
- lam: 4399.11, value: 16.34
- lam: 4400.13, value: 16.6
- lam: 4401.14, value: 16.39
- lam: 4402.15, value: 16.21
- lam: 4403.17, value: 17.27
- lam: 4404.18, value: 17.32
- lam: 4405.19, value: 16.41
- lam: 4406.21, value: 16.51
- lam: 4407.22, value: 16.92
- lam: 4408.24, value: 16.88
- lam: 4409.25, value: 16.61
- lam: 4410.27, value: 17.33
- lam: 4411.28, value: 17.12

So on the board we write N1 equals 0.20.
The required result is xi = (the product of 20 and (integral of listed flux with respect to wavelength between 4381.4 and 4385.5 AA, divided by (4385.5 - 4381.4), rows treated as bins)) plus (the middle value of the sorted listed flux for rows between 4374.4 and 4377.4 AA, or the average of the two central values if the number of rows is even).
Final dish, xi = 344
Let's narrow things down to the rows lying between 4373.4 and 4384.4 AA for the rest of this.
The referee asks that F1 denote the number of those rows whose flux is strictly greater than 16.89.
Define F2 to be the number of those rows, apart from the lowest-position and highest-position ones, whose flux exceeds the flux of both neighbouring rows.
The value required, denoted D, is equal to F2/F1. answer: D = 0.33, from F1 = 6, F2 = 2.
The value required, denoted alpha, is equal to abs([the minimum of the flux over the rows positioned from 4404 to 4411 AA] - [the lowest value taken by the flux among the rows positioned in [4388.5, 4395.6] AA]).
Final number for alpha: 0.24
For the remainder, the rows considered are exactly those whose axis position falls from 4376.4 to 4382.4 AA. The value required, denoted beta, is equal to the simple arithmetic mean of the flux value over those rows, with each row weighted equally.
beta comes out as 17.2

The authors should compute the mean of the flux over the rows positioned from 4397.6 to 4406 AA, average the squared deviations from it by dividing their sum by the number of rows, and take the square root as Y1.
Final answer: 0.41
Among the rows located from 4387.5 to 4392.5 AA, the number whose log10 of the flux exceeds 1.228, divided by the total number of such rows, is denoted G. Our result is 0.6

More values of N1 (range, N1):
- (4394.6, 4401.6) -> 0.22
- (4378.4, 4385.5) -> 0.64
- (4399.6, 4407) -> 0.36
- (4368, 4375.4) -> 0.19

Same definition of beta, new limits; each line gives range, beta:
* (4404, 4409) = 16.8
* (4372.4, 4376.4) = 16.9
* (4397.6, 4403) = 16.5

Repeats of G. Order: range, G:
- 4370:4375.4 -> 0.6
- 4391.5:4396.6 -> 0.4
